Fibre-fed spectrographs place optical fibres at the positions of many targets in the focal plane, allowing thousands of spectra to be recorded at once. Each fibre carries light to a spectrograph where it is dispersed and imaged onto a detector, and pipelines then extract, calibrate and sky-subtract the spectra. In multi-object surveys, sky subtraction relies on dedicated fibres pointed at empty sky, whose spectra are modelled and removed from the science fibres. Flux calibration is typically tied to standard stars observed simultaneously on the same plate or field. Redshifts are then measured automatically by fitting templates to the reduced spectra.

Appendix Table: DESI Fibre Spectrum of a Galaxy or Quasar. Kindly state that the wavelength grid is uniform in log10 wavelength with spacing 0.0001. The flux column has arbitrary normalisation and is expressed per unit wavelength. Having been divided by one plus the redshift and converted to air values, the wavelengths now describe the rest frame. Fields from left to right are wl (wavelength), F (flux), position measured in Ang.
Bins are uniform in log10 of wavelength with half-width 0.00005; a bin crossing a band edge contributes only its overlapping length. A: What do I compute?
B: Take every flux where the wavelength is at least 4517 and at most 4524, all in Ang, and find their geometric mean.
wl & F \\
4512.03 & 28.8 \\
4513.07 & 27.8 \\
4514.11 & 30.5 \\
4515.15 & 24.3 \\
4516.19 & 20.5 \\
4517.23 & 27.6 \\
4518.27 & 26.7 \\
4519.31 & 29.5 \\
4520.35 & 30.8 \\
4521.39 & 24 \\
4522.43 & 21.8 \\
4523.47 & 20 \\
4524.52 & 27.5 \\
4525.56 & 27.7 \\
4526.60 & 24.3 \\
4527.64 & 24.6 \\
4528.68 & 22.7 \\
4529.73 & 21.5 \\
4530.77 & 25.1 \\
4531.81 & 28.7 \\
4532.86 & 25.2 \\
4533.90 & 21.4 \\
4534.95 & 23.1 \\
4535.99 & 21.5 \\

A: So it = 25.5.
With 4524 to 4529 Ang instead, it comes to 25.3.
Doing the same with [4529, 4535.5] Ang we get 24.0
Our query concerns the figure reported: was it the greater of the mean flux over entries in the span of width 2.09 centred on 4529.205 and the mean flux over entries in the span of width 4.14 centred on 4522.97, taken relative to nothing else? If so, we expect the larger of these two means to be 23.3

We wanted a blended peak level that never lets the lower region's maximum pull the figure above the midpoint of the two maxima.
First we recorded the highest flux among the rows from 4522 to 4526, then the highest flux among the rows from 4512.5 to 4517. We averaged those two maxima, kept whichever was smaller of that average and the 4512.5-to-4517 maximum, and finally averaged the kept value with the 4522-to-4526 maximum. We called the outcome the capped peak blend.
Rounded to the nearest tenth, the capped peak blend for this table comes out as 28.4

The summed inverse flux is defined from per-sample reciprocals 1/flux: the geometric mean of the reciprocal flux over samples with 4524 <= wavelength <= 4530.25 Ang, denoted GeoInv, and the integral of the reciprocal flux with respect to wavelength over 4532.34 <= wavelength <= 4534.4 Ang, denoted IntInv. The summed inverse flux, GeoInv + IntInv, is 0.13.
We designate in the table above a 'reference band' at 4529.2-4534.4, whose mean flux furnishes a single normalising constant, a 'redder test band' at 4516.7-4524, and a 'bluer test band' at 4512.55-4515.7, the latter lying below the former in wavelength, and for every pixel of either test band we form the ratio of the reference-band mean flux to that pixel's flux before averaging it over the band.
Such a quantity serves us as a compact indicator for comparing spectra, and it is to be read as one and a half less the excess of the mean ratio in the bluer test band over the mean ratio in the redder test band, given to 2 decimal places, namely 1.57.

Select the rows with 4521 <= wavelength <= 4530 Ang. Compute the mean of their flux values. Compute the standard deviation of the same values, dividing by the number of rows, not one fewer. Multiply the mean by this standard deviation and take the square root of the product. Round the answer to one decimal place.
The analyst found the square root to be 7.7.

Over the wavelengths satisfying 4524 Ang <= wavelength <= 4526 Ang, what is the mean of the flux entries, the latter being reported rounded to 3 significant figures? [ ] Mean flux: 27.6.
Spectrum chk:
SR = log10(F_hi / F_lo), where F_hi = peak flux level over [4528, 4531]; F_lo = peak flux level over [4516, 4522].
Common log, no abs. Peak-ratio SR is -0.09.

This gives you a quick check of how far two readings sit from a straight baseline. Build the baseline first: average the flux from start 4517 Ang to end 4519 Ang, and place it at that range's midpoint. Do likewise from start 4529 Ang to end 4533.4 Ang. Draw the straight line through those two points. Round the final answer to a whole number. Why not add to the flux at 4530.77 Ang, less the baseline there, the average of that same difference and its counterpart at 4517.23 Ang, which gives 0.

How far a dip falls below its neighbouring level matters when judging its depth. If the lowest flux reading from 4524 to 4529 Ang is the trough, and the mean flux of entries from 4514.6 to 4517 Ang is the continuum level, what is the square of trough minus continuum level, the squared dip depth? 0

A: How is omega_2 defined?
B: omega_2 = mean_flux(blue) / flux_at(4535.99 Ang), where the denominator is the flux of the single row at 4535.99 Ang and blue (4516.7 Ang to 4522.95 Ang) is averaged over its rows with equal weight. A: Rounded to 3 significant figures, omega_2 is 1.24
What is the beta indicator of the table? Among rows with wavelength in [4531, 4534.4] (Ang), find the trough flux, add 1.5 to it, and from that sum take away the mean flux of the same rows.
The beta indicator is -2.2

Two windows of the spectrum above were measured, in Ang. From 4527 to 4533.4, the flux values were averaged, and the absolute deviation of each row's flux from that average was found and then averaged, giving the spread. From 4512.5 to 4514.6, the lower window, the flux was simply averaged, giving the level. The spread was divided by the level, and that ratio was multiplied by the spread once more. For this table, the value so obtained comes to 0.099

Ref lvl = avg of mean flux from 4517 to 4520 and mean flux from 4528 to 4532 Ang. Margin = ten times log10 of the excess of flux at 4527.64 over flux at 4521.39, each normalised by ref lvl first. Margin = -16.4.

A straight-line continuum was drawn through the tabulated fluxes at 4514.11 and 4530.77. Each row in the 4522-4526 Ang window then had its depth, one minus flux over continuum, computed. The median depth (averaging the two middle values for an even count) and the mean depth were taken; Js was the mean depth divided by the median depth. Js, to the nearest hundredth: 1.09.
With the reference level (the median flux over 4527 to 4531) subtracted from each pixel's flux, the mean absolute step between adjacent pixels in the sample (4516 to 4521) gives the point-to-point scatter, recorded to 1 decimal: 3.0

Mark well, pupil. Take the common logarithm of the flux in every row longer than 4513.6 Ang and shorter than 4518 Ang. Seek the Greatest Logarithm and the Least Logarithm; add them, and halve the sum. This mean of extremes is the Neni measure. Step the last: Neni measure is 1.40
